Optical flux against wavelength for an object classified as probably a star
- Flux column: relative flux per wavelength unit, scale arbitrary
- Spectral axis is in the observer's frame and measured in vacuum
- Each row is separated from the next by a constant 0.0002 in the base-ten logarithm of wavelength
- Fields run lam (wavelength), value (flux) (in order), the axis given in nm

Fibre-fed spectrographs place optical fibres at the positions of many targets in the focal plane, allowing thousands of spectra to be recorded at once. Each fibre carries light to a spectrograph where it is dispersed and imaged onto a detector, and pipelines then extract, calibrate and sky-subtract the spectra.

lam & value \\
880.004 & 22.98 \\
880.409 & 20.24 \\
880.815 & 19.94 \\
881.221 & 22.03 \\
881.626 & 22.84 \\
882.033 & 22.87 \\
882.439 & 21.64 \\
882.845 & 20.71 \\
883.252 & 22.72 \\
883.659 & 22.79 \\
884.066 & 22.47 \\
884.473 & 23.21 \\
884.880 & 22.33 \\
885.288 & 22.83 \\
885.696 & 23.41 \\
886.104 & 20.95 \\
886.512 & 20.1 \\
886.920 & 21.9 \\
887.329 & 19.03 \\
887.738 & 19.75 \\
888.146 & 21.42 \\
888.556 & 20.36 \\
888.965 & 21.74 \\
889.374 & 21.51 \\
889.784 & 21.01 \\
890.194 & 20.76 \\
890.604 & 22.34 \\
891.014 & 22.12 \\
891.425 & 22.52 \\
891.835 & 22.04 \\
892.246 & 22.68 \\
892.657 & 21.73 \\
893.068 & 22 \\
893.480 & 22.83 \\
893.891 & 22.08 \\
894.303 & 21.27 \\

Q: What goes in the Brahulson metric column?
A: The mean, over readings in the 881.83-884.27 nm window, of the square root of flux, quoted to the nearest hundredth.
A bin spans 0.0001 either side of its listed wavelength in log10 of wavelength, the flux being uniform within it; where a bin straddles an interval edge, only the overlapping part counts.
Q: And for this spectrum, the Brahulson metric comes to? 4.71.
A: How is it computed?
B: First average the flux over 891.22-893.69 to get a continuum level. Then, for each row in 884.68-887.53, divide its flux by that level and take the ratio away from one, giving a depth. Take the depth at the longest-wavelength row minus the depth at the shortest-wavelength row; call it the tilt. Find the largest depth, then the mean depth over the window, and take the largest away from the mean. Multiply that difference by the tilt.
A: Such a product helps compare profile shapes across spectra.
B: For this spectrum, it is -0.0164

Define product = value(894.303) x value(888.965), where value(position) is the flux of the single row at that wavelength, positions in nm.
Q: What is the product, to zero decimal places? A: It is 462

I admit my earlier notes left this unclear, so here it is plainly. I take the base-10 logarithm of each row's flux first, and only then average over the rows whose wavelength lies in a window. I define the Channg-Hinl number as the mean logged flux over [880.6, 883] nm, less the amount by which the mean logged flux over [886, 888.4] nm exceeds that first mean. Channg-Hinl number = 1.36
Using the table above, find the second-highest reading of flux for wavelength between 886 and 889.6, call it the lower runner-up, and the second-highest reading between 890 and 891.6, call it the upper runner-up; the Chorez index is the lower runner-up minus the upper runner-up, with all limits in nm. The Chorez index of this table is -0.6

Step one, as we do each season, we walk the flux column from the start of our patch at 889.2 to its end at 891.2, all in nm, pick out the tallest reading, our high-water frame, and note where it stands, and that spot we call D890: 890.604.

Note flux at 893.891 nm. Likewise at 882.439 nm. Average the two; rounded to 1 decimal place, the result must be 21.9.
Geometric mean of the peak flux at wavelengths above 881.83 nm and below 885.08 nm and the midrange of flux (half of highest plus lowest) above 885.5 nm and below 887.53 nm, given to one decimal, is 22.2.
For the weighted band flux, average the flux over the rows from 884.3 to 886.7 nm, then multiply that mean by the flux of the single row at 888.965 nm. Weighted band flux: 481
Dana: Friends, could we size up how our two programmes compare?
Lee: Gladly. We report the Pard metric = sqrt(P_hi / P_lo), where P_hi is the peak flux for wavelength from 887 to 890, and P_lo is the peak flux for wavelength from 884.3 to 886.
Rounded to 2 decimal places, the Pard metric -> 0.96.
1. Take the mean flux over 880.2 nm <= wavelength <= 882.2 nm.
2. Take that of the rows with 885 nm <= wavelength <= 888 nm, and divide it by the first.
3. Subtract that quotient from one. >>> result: 0.02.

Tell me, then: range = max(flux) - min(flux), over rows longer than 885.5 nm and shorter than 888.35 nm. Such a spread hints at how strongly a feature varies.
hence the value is 4.4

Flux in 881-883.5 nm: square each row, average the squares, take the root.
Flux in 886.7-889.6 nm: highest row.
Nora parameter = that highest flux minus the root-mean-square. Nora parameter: -0.2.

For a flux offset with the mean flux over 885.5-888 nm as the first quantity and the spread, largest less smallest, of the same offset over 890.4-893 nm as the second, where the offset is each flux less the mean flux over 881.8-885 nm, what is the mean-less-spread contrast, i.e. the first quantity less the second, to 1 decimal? -2.4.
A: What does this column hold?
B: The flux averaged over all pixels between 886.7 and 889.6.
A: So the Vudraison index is 20.8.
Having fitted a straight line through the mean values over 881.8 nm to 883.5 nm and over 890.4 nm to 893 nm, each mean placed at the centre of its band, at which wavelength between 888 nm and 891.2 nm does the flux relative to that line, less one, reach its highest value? 890.604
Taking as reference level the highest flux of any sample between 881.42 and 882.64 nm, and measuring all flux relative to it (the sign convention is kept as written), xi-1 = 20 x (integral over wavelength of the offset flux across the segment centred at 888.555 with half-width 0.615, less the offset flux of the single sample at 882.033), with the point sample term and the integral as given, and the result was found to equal -42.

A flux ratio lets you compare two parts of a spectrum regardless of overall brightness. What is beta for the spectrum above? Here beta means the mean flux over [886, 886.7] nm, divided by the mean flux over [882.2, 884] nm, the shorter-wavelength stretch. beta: 0.93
